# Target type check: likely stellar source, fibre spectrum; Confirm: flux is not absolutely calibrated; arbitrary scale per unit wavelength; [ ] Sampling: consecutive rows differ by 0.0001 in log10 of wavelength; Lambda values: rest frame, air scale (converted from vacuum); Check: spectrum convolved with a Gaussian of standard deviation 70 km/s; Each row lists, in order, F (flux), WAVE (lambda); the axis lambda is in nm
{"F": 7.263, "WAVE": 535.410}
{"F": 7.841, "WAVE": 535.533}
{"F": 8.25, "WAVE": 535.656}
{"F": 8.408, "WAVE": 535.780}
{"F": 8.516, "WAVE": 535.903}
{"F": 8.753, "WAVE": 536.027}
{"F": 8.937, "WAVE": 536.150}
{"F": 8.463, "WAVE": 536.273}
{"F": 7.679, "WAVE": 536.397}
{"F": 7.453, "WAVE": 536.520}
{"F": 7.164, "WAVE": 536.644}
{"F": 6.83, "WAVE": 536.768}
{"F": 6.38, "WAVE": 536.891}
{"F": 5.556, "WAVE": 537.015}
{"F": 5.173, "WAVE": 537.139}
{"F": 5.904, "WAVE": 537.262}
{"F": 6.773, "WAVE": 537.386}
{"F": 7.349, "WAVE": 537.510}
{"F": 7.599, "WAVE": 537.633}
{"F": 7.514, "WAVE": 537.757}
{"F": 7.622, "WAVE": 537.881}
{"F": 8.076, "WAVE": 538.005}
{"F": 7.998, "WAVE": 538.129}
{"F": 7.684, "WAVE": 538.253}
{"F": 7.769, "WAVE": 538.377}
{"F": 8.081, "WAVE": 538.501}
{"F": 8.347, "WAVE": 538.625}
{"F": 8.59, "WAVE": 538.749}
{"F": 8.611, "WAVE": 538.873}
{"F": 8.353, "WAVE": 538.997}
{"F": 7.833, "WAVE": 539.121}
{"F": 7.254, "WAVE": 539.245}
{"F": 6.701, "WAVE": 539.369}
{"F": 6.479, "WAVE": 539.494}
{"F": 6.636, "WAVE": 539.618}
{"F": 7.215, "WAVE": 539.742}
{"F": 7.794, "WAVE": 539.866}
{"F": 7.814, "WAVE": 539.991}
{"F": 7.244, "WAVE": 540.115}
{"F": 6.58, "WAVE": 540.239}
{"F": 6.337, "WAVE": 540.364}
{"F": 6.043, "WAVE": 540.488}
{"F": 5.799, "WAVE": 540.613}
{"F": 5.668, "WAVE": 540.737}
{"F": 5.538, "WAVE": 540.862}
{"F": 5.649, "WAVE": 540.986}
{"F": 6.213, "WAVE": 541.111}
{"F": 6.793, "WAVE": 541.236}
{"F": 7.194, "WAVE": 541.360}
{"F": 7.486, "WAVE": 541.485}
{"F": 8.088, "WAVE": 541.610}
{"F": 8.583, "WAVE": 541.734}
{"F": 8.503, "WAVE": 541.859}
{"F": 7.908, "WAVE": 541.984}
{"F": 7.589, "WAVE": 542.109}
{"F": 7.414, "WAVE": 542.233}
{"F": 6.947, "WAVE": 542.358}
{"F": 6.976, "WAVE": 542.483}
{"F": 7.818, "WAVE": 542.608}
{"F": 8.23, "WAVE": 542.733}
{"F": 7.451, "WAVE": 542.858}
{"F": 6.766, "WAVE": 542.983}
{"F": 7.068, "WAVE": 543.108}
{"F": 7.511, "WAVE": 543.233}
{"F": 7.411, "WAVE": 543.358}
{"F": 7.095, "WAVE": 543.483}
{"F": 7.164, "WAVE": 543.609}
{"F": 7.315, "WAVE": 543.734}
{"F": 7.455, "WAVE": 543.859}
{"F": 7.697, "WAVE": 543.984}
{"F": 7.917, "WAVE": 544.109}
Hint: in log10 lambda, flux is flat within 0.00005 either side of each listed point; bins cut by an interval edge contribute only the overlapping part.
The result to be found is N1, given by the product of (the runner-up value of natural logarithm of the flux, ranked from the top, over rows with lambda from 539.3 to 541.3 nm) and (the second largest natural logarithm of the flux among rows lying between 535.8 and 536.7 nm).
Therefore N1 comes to 4.45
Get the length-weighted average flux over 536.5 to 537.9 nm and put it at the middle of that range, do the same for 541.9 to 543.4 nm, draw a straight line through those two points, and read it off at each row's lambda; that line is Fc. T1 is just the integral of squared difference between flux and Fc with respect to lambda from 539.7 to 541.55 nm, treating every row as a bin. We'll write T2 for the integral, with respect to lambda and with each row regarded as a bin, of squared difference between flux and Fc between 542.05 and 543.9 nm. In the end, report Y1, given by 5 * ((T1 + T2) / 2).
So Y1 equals 5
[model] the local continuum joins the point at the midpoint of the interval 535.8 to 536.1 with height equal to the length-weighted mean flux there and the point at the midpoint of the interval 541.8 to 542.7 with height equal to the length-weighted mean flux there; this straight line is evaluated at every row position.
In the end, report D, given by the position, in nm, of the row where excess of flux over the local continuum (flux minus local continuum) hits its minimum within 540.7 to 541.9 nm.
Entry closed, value 540.862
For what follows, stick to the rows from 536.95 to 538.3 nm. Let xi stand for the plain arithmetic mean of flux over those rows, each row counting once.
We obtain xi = 7.02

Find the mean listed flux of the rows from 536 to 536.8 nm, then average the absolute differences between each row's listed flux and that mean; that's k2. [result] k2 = 0.70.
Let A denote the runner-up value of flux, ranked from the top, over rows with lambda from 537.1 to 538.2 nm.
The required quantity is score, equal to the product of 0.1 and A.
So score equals 0.800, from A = 7.998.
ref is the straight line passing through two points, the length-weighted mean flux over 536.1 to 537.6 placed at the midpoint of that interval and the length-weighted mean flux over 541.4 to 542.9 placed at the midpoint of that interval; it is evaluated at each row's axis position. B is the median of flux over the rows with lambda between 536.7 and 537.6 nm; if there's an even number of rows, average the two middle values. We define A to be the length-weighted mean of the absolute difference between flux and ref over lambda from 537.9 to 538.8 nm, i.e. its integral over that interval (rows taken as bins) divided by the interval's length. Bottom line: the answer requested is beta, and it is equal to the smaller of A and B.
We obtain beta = 0.9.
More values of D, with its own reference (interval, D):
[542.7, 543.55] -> 542.983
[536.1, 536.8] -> 536.768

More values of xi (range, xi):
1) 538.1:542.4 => 7.28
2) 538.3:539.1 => 8.29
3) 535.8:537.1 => 7.57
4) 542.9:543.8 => 7.19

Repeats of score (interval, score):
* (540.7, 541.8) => 0.809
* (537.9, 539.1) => 0.859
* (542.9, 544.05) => 0.751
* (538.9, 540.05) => 0.783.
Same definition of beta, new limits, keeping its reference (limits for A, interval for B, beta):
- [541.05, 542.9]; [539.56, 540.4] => 0.5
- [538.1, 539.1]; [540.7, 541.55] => 0.9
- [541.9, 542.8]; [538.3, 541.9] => 0.4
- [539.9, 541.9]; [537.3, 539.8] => 1.0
